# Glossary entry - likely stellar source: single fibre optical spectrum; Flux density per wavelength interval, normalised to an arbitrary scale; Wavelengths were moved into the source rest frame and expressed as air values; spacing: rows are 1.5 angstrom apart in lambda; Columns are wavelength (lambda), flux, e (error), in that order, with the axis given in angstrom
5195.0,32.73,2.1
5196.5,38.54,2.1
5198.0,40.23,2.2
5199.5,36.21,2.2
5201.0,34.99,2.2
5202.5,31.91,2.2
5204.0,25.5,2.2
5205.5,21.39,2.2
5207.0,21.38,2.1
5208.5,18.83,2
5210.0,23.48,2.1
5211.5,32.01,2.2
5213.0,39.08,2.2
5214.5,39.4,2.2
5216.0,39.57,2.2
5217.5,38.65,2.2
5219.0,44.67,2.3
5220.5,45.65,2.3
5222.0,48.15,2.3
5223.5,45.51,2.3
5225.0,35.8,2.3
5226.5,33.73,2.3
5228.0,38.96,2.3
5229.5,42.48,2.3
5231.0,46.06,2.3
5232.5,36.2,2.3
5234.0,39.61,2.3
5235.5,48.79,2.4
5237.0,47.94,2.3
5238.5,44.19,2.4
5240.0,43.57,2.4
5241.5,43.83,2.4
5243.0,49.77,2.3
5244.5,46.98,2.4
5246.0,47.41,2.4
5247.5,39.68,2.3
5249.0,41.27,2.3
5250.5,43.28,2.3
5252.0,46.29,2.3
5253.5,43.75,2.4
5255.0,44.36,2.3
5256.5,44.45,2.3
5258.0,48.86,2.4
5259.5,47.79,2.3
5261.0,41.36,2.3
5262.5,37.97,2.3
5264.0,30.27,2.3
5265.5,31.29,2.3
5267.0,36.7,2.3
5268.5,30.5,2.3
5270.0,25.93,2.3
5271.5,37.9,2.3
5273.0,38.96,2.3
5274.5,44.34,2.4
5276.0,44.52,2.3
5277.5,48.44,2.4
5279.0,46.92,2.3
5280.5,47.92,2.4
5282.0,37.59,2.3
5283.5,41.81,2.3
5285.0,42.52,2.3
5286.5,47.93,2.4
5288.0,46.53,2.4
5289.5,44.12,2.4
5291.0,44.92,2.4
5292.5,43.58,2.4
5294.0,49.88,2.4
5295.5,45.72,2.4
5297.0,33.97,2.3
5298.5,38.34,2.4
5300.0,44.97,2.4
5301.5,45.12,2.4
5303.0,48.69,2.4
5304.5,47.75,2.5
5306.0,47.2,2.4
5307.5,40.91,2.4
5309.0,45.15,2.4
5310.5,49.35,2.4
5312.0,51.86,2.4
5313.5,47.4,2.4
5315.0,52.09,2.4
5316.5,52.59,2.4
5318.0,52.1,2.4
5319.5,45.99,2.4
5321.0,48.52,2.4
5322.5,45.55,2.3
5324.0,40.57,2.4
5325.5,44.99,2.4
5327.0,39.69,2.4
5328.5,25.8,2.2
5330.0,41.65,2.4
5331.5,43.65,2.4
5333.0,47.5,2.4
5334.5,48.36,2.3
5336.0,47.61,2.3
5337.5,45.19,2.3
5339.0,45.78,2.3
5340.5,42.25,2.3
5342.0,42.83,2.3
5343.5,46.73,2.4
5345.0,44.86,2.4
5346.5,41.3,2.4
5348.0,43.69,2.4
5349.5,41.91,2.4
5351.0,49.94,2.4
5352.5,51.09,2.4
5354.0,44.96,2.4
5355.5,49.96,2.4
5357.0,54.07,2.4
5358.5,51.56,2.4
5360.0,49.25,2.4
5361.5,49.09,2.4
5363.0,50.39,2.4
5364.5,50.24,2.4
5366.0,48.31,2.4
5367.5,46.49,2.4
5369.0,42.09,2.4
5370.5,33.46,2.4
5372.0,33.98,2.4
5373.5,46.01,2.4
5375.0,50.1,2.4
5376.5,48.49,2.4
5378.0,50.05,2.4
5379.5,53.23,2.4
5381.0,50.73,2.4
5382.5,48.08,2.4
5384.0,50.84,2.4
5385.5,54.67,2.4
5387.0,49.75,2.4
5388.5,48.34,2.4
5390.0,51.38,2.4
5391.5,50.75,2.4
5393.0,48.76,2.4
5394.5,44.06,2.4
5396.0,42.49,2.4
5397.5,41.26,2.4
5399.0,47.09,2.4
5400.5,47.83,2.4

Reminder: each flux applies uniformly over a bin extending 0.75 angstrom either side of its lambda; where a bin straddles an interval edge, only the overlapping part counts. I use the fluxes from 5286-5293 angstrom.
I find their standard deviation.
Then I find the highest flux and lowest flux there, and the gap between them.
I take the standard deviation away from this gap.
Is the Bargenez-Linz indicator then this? 3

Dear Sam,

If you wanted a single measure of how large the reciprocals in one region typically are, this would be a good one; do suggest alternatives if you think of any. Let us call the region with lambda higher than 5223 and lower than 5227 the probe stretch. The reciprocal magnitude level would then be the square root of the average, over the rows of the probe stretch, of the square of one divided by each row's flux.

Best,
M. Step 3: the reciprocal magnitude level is 0.027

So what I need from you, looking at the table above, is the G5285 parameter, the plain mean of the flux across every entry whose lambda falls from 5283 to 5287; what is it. 44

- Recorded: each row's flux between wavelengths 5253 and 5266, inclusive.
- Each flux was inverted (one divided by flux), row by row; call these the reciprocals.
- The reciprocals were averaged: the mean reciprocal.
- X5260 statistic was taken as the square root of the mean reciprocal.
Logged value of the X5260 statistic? 0.158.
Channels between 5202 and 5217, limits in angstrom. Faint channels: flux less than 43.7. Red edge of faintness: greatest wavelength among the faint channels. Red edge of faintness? 5216.0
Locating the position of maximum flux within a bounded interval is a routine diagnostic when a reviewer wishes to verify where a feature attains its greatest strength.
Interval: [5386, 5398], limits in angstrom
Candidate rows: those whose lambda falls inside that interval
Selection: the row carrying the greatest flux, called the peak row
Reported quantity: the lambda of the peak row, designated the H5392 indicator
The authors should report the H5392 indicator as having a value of 5390.0 angstrom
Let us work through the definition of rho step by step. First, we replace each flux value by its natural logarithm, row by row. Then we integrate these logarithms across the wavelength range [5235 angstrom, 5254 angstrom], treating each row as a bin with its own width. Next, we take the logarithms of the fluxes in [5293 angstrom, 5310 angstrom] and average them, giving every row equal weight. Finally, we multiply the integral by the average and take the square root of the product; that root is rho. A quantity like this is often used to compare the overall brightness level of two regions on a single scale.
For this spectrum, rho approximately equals 17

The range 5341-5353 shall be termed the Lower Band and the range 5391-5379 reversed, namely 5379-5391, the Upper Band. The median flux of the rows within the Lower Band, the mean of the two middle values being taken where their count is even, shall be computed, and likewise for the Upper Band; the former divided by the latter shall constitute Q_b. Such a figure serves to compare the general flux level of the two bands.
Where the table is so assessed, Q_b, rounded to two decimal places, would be 0.87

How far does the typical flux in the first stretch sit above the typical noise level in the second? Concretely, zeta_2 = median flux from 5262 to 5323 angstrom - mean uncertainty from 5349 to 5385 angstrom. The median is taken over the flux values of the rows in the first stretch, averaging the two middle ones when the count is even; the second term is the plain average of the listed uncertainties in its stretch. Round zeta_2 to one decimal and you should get 42.7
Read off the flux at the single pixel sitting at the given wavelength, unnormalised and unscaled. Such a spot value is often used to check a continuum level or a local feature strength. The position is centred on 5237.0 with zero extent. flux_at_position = 47.94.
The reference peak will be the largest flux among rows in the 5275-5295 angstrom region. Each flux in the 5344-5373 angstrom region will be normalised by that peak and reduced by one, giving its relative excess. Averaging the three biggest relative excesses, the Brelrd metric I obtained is 0.05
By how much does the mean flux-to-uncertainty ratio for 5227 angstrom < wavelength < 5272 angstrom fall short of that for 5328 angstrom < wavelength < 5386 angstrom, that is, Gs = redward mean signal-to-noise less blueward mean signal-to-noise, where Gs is 1.6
